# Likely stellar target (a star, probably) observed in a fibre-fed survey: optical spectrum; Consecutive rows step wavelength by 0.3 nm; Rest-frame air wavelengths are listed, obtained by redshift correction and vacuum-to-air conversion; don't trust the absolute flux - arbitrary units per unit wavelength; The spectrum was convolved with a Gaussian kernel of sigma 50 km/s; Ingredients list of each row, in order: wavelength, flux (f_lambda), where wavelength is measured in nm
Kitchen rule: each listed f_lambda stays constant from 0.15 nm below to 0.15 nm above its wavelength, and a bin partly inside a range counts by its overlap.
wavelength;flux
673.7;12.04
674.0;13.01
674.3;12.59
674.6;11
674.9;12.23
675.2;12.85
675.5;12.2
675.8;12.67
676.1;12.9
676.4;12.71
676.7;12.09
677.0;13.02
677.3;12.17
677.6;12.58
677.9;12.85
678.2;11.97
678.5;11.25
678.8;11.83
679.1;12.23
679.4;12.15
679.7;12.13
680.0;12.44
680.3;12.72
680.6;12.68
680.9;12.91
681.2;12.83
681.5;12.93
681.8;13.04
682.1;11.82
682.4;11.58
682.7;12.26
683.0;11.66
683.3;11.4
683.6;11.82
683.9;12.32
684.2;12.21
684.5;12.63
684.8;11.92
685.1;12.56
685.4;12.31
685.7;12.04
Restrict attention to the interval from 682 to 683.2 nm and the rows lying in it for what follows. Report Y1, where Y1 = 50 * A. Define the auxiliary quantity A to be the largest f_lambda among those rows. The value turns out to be 613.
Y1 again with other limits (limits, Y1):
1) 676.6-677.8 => 651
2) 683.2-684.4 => 616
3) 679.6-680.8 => 636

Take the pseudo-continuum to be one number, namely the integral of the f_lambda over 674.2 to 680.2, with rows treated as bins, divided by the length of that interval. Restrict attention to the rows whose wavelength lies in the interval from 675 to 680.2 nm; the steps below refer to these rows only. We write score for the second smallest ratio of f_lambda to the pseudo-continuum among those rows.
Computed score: 0.962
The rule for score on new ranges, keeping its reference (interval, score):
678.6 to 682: 0.987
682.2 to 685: 0.942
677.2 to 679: 0.962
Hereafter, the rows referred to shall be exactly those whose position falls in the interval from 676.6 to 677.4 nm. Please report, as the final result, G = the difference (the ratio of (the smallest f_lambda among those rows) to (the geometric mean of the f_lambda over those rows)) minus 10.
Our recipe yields -9.03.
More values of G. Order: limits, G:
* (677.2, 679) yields -9.07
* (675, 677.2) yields -9.04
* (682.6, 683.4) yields -9.03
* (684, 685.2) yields -9.03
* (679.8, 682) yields -9.03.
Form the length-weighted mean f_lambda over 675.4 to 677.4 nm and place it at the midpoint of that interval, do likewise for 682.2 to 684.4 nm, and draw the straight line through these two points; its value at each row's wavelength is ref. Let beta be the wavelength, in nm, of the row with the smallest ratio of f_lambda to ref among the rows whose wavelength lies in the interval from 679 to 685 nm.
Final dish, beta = 683.3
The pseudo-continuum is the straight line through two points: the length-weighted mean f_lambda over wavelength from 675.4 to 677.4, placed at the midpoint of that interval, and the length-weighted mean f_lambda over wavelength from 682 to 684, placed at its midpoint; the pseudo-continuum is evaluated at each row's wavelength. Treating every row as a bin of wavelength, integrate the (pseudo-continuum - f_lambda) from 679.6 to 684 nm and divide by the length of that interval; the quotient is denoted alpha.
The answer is -0.346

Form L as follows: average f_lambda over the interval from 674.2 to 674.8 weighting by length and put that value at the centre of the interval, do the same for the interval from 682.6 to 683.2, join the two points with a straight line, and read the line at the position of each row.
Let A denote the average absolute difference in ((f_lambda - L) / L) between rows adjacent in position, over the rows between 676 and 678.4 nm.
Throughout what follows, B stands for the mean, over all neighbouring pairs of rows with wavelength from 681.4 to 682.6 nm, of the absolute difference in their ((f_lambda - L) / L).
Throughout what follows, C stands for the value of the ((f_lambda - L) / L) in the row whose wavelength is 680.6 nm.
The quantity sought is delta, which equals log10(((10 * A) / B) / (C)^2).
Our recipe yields 3.4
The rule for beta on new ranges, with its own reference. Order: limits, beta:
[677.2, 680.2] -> 678.5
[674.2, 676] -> 674.6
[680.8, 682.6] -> 682.4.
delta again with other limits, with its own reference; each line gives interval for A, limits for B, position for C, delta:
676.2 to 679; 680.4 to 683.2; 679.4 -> 4.4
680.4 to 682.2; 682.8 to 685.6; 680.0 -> 3.5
